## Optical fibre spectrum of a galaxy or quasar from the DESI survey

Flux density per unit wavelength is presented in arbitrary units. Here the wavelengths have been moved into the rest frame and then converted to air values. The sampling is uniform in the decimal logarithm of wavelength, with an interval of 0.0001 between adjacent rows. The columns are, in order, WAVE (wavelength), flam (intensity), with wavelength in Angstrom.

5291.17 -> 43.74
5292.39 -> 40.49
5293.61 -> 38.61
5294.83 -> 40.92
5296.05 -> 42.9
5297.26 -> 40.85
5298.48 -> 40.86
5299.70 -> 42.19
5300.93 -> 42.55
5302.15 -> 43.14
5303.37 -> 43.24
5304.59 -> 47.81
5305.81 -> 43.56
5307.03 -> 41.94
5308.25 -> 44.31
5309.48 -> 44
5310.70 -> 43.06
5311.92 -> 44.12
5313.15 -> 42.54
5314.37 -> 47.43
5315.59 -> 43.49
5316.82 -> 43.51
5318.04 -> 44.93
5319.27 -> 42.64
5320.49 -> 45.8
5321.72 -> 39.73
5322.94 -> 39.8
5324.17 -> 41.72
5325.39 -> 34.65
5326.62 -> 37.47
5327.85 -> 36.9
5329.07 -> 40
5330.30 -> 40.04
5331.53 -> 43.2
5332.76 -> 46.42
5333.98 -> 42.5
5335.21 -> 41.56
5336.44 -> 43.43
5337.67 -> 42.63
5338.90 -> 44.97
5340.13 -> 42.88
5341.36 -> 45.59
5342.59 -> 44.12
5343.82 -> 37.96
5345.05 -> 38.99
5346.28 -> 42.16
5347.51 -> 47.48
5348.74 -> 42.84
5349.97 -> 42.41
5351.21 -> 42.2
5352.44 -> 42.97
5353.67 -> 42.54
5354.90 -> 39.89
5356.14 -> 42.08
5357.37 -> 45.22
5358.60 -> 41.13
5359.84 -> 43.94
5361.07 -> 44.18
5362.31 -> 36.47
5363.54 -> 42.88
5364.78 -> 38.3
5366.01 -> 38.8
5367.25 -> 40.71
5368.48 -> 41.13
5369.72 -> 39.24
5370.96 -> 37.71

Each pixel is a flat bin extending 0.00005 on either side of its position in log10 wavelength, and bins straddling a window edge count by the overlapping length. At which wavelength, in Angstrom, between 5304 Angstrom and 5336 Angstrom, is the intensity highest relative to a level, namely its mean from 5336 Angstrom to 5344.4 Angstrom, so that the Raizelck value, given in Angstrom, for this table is 5304.59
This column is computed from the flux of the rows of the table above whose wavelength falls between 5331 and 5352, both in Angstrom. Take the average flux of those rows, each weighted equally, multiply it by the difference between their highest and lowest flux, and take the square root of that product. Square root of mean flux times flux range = 20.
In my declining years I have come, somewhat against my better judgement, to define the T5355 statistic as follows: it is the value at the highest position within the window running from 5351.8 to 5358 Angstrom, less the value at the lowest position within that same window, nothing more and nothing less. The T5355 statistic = 2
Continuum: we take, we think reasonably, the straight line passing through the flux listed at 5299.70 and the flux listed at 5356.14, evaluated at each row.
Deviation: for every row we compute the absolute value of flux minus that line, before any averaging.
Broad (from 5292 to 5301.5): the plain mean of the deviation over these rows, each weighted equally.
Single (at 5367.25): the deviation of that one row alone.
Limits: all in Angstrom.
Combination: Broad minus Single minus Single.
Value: -1.4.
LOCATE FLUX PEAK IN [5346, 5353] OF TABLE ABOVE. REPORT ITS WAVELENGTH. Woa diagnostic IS 5347.51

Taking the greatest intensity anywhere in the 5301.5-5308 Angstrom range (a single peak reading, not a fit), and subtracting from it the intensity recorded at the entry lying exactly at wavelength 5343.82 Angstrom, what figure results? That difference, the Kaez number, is 10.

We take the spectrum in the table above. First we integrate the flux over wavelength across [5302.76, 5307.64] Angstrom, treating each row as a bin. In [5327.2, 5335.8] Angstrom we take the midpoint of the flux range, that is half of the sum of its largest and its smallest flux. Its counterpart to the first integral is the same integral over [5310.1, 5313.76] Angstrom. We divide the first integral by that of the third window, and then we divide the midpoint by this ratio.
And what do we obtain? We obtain 30.6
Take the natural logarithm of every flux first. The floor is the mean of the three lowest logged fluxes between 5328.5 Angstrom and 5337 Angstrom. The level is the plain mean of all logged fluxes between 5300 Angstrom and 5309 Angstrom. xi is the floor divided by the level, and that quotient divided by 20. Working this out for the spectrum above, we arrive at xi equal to 0.0490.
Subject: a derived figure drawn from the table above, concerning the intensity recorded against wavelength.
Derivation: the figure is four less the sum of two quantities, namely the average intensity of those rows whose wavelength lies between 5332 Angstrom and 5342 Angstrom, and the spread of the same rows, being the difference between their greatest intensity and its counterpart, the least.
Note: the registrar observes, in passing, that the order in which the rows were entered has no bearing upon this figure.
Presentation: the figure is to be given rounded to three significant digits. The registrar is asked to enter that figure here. -44.6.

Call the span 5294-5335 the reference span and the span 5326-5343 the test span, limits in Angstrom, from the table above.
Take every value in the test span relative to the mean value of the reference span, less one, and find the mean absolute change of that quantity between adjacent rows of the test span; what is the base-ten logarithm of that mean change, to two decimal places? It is -1.32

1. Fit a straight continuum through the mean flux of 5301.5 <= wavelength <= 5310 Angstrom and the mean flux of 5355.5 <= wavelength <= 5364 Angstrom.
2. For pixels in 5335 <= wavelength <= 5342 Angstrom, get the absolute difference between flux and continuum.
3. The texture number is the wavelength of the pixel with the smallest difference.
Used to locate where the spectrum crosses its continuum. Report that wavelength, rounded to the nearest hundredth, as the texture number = 5340.13 Angstrom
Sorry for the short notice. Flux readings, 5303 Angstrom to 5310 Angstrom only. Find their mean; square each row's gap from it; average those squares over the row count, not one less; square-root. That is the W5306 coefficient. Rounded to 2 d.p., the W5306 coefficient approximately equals 1.80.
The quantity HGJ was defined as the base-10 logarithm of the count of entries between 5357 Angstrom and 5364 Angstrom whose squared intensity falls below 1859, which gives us 0.48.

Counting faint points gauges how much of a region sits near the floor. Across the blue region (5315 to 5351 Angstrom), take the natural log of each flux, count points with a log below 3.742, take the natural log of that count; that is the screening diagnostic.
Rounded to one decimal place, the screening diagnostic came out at 2.5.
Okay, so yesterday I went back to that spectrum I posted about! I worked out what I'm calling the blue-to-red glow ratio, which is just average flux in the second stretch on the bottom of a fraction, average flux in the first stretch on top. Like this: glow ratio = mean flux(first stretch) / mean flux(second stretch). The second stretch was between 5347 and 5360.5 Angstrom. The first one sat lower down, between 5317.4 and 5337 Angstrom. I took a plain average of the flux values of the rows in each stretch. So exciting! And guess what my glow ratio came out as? 0.96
